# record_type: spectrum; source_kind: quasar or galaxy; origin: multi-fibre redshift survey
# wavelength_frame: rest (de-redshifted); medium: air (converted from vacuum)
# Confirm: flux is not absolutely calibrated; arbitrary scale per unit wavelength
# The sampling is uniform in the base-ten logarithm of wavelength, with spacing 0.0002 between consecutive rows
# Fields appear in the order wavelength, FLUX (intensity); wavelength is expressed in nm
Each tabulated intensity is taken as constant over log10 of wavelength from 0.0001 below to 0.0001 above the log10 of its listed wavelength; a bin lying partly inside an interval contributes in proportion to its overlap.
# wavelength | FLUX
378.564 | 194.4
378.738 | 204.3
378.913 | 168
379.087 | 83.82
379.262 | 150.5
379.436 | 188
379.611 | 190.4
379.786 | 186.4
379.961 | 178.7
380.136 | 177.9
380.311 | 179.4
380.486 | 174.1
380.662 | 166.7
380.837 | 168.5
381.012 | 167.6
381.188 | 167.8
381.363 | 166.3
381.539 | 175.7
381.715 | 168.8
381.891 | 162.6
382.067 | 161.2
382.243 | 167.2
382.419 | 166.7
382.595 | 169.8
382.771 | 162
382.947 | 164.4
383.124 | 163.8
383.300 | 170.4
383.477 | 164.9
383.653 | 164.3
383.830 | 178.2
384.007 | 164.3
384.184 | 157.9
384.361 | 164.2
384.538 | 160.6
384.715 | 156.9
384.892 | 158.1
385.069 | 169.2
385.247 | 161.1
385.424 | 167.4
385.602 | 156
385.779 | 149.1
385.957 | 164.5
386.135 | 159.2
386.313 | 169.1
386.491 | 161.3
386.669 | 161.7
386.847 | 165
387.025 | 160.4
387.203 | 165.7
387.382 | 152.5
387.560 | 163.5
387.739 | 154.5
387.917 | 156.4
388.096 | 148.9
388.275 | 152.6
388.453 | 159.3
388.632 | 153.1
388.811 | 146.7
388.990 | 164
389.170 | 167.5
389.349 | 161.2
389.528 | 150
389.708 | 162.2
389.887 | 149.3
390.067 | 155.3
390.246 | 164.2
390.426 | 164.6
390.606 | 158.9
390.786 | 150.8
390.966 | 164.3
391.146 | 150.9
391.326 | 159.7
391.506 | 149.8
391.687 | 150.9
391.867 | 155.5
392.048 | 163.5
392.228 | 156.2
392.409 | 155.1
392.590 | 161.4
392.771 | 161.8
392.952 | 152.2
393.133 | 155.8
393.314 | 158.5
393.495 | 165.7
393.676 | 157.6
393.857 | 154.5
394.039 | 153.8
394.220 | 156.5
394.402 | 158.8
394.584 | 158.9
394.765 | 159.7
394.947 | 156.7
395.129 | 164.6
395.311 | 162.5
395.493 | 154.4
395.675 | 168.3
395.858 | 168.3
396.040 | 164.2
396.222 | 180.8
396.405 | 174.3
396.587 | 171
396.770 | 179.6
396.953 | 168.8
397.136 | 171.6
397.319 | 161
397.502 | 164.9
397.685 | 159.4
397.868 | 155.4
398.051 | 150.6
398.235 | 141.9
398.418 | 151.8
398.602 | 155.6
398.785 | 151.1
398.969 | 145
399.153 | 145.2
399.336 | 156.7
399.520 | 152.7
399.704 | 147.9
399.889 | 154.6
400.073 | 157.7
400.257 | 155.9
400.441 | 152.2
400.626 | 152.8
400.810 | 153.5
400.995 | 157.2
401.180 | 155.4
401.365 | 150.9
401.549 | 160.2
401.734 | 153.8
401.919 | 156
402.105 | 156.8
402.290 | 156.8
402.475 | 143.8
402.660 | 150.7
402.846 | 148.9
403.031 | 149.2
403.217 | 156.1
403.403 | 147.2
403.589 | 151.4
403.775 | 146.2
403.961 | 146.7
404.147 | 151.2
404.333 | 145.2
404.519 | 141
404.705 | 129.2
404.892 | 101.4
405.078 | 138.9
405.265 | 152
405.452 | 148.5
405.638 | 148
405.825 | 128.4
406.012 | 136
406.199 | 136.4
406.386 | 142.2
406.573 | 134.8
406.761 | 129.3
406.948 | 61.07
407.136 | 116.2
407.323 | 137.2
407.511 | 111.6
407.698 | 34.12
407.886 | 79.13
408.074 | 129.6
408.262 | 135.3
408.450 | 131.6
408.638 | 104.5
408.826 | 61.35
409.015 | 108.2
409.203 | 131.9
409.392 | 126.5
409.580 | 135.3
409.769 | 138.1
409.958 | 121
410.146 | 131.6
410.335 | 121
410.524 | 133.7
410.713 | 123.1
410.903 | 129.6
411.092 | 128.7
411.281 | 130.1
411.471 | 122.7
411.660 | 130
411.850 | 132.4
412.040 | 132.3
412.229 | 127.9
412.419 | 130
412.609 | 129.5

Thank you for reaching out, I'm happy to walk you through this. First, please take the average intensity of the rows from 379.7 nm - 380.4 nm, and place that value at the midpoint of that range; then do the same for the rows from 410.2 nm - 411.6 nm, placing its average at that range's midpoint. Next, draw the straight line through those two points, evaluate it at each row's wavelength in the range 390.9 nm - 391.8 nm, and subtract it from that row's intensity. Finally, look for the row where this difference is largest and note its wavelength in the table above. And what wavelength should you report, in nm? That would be 390.966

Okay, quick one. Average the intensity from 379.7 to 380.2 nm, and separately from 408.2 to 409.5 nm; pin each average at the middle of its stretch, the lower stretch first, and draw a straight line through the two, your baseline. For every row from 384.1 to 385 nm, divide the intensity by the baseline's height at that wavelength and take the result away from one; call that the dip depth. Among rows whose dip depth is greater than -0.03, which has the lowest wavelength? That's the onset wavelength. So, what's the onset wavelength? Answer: 384.184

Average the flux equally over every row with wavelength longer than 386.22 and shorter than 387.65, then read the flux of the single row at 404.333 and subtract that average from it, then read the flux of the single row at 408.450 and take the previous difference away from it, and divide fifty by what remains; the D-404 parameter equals 0.336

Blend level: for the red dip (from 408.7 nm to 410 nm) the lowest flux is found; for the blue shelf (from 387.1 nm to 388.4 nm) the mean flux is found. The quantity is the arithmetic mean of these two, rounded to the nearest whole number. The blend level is 109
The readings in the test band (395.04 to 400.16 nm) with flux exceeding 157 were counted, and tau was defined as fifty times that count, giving 750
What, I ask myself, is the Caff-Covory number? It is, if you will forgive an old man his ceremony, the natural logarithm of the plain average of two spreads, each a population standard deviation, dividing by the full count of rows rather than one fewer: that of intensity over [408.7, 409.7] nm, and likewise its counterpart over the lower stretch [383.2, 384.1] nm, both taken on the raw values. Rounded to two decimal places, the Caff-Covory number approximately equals 2.79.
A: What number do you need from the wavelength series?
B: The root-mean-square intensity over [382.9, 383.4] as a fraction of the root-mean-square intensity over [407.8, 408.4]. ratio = 1.42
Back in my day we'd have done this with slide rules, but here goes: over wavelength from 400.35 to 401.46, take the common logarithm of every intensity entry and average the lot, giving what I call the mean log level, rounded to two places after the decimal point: 2.19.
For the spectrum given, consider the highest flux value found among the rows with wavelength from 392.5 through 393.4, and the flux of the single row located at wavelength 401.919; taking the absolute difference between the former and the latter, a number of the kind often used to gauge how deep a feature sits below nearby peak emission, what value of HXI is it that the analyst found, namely 6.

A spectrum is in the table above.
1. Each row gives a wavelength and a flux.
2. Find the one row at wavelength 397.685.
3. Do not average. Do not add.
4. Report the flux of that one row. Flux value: 159.4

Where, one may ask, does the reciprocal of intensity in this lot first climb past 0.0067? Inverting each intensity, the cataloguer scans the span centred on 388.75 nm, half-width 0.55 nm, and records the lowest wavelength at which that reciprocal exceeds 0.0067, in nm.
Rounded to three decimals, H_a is 388.811 nm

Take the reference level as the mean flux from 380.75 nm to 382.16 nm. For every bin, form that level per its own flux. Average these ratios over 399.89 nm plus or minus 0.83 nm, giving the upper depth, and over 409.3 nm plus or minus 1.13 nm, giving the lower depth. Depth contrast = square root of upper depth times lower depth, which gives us 1.26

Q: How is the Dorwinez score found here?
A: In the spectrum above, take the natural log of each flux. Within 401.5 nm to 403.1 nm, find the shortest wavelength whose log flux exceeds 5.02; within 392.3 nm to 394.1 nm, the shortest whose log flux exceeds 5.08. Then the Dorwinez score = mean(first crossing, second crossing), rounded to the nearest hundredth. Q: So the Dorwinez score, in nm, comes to 397.07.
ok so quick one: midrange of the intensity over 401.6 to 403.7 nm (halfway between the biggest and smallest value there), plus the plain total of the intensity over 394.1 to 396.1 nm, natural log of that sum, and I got 7.56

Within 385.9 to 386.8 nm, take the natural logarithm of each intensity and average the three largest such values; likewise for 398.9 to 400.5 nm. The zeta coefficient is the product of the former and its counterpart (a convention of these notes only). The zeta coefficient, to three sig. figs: 25.8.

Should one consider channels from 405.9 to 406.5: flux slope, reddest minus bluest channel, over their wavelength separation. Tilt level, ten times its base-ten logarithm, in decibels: 12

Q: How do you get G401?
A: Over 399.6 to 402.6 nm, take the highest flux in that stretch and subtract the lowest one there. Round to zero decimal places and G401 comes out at 16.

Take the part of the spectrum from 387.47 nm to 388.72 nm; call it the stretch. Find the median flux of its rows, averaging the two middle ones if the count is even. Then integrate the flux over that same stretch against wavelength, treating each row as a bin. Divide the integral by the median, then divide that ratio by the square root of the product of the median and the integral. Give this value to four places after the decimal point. 0.0073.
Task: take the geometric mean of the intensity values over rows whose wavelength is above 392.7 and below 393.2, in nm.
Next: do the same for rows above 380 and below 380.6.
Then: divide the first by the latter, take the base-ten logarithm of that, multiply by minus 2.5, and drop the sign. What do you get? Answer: 0.13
